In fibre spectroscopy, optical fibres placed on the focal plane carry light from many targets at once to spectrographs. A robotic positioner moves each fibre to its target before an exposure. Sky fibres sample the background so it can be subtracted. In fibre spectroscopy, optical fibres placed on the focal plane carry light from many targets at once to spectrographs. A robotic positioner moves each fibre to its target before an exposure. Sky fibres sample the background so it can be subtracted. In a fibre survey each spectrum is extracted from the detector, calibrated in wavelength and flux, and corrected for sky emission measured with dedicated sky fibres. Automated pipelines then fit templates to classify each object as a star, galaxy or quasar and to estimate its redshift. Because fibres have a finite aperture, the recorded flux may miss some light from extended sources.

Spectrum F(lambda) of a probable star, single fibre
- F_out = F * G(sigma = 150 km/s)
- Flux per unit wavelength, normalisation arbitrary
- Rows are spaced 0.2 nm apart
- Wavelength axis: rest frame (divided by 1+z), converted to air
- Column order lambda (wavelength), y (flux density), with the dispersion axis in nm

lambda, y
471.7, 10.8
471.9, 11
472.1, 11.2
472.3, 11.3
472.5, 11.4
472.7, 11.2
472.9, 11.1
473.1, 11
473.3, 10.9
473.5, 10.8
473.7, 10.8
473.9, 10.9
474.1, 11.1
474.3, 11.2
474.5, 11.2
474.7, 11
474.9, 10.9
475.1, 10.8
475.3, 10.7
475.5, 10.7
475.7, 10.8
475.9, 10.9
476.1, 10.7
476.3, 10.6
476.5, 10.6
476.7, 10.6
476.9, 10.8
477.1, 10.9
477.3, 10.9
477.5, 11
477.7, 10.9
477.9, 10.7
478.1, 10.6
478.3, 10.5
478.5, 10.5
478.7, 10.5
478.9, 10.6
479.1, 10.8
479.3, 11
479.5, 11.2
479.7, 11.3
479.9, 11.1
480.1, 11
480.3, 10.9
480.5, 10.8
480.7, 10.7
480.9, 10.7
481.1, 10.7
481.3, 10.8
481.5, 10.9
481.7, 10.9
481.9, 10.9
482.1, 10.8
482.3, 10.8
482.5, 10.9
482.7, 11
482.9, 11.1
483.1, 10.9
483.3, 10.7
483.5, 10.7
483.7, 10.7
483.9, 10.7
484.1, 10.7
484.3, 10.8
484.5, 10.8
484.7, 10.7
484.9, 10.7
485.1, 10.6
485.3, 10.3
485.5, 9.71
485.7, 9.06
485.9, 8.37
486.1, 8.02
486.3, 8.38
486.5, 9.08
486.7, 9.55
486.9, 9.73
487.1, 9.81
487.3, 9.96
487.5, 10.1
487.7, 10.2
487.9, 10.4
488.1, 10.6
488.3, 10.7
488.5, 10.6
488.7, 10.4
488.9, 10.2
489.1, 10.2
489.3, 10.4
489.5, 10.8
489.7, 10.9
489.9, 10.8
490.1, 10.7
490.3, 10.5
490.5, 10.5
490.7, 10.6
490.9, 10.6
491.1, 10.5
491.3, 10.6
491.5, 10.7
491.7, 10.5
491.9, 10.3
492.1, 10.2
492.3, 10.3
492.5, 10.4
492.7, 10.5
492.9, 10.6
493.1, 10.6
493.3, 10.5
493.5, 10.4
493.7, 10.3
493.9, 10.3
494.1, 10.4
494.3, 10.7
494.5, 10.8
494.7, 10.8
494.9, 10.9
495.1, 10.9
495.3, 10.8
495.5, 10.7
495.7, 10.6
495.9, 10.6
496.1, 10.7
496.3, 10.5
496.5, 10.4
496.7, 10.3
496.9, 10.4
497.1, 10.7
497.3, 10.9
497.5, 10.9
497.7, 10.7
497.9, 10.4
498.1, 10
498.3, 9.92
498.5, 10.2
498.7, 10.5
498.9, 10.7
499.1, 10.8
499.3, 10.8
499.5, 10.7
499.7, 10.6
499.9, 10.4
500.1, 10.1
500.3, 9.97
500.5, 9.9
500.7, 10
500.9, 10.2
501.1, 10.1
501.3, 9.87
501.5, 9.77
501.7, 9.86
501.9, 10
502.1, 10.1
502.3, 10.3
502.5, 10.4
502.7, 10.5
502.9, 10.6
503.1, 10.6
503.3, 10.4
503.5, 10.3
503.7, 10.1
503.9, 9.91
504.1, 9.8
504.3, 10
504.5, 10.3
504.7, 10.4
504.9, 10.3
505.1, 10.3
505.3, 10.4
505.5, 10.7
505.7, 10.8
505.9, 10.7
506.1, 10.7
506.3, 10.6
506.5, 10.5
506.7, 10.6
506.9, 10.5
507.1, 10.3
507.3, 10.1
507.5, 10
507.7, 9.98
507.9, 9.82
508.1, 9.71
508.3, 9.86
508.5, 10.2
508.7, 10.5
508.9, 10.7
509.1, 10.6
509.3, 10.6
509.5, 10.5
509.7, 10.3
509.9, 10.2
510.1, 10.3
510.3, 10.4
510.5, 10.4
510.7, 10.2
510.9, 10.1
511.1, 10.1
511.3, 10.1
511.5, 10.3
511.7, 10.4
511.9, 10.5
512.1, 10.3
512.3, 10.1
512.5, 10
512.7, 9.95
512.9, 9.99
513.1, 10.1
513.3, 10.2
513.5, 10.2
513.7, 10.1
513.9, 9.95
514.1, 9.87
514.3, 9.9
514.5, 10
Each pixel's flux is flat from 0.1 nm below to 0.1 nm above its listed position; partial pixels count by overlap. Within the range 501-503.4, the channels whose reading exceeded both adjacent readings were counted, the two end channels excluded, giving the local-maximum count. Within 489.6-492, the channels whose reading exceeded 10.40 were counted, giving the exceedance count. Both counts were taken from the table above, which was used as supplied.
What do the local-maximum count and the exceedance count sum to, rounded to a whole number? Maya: 11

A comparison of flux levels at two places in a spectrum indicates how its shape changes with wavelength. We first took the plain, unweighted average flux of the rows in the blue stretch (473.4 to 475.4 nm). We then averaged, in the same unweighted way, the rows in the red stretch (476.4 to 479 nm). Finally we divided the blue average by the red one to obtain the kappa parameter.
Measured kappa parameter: 1.02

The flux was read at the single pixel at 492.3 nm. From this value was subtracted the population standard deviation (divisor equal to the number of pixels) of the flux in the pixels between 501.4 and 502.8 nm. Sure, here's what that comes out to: 10.0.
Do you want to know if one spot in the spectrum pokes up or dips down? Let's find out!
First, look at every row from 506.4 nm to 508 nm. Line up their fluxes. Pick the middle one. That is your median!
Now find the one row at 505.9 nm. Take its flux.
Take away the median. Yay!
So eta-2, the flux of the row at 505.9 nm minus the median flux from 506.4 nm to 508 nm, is 0.50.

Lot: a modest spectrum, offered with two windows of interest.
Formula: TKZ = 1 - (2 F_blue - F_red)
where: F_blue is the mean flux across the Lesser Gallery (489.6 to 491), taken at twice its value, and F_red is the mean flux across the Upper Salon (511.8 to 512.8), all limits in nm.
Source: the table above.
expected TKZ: -10.1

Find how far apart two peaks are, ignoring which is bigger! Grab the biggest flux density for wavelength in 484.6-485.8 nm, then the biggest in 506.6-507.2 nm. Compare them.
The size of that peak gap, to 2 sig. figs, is 0.10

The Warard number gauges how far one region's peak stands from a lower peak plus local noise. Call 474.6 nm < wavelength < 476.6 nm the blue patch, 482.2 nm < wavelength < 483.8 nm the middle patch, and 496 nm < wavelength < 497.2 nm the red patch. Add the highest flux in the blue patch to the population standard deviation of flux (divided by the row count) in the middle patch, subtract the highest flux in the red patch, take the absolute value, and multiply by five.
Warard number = 2.21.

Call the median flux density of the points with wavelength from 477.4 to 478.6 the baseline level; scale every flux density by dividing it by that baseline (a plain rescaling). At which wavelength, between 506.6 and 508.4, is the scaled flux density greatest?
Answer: 506.7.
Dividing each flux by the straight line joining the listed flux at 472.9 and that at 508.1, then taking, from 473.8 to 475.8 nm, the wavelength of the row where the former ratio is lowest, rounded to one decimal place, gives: 475.3 nm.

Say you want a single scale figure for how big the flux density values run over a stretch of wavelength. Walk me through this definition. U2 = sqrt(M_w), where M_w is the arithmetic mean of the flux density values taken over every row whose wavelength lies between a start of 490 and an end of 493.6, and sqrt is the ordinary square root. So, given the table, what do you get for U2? 3.24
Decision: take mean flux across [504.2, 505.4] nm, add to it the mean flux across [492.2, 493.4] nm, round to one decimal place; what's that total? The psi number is 20.8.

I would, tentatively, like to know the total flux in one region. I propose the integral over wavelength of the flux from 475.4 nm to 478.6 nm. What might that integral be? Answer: 34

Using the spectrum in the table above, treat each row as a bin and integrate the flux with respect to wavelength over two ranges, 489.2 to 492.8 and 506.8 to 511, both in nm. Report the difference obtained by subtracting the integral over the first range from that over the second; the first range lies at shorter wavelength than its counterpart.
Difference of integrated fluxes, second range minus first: 5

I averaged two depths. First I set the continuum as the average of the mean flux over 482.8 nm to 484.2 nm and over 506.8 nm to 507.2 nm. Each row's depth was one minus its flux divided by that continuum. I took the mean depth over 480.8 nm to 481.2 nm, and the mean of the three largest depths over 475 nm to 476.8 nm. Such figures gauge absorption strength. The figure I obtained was -0.01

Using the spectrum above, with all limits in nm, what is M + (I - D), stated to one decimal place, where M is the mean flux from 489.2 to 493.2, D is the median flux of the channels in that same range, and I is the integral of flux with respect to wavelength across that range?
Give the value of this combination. 42.2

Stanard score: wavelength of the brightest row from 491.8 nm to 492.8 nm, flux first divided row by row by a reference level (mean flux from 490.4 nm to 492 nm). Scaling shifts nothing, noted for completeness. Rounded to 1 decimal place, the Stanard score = 492.7 nm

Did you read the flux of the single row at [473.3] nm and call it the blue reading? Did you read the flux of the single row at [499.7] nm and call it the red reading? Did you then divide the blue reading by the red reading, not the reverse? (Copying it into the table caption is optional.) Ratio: 1.03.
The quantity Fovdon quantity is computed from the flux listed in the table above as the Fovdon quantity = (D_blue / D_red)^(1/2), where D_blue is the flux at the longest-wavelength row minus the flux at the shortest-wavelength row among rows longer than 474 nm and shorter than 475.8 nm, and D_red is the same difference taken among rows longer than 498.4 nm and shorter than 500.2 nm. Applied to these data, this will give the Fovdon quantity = 1.7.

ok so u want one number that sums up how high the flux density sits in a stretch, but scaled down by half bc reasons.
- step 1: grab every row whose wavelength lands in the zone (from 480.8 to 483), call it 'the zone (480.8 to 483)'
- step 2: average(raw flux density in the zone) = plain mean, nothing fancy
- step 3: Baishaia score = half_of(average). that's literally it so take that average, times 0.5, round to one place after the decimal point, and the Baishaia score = 5.4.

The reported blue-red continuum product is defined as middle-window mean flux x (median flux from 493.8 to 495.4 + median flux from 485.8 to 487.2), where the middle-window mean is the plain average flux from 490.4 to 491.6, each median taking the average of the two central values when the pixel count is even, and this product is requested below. 210.4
